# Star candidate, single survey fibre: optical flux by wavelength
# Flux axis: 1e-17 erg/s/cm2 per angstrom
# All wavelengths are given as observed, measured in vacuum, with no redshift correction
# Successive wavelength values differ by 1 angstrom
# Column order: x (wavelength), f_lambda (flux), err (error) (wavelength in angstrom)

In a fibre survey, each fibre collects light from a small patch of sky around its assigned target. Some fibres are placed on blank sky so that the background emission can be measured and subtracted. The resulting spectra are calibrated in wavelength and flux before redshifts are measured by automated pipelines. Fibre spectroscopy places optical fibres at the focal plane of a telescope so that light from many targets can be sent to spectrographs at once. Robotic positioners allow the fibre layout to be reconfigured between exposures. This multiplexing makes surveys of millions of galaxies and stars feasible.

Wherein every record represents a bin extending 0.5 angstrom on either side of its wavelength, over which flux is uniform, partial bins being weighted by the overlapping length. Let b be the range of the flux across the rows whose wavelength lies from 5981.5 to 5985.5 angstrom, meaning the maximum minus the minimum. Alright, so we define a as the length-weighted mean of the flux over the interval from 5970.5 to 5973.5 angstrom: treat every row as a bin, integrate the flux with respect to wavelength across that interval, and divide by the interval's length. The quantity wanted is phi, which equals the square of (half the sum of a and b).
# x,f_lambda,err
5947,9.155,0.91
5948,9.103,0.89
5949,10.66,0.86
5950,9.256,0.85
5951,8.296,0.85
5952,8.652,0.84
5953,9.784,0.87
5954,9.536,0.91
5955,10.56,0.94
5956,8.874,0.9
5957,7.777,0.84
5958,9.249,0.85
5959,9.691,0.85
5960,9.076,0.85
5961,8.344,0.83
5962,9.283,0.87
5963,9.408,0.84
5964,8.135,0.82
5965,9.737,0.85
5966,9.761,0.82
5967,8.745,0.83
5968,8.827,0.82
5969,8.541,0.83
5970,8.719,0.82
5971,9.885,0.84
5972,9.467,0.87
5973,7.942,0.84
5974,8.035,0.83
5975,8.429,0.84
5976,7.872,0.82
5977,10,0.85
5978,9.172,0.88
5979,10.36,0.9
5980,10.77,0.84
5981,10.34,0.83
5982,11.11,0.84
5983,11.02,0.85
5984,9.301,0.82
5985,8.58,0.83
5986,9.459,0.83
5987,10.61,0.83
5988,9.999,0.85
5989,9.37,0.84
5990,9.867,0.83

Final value 34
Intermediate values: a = 9.1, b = 2.5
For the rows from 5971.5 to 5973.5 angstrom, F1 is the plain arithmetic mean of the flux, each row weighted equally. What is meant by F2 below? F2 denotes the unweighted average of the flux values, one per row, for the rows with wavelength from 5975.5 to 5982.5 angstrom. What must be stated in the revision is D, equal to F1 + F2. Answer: 18.7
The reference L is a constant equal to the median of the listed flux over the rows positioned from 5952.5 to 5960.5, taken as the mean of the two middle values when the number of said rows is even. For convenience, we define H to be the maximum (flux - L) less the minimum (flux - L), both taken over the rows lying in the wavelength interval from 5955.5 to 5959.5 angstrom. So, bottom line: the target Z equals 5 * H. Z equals 9.6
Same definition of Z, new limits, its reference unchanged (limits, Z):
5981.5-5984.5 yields 9.0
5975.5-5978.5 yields 10.6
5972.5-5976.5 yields 2.8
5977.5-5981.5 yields 8.0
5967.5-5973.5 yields 9.7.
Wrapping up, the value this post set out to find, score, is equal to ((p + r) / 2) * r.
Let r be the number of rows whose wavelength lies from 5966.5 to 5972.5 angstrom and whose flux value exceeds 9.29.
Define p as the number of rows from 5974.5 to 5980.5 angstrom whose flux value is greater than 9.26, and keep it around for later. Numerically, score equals 5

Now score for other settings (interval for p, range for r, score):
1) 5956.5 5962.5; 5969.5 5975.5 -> 4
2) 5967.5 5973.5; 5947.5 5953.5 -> 4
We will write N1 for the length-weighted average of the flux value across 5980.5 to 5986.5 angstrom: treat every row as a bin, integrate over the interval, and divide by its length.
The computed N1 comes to 9.97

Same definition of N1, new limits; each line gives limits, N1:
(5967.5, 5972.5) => 9.09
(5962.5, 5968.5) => 9.10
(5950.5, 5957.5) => 9.07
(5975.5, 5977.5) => 8.94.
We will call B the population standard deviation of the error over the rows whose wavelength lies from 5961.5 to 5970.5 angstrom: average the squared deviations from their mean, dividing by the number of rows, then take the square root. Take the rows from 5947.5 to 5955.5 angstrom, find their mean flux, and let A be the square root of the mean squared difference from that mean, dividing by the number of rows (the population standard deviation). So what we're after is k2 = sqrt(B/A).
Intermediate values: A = 0.79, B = 0.016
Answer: 0.14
